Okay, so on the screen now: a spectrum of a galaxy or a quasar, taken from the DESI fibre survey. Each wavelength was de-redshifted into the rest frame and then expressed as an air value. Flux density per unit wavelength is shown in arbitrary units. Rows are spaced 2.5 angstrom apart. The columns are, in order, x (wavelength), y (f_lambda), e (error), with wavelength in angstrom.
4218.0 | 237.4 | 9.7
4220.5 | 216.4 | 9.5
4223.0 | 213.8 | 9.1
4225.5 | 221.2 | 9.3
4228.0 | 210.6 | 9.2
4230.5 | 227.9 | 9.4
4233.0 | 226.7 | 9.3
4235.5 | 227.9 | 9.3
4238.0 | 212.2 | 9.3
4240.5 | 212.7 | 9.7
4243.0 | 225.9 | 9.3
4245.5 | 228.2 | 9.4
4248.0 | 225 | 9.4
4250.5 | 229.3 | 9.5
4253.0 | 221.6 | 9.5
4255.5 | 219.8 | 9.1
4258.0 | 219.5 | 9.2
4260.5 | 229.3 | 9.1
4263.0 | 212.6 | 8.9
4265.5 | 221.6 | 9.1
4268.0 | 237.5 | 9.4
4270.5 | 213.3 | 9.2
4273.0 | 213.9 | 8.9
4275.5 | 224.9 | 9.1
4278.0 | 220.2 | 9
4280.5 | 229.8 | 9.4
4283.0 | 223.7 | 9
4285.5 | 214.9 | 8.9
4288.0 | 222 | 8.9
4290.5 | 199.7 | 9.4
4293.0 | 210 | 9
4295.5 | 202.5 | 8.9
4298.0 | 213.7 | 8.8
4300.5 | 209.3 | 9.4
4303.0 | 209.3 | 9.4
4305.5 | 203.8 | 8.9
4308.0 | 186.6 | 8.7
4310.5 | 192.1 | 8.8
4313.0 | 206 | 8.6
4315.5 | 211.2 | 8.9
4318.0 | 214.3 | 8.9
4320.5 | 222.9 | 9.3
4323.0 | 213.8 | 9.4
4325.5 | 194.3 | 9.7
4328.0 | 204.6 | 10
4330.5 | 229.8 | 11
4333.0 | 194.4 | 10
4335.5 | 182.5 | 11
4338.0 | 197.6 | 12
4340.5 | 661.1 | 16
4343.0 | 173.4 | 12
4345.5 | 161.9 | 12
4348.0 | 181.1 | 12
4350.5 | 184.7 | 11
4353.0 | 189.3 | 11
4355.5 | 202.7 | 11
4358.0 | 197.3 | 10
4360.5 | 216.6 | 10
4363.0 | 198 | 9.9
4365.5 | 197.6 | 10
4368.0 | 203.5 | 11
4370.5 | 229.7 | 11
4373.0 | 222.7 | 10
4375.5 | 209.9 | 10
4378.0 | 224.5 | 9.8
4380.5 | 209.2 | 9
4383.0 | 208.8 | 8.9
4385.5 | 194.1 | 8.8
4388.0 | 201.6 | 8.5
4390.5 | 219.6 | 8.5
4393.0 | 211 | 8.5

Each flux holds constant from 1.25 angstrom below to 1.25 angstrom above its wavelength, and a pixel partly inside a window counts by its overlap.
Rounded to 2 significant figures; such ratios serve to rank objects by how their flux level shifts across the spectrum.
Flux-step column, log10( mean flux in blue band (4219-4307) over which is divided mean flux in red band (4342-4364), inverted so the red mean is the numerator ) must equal -0.062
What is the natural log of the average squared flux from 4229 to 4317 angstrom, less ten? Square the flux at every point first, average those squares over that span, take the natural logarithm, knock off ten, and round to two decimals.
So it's 0.76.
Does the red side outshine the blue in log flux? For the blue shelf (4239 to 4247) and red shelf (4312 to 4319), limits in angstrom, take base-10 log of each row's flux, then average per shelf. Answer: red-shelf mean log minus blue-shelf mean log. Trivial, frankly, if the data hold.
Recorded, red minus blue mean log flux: -0.023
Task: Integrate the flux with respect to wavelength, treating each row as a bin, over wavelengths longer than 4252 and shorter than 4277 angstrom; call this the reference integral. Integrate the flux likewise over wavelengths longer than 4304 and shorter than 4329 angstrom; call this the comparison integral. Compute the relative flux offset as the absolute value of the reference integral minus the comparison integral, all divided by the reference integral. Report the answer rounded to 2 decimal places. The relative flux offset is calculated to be 0.07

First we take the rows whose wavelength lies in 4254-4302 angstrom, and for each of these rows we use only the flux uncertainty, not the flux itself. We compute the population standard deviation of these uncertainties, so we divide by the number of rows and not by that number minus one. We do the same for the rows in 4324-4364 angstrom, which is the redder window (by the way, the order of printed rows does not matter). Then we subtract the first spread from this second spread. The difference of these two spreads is 1.3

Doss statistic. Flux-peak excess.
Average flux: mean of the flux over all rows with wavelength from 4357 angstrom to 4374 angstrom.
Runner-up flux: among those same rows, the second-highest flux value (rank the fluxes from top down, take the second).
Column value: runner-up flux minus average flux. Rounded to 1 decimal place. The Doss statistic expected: 13.4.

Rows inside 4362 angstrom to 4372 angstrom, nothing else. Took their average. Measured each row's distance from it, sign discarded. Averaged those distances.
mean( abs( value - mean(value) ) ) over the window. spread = 11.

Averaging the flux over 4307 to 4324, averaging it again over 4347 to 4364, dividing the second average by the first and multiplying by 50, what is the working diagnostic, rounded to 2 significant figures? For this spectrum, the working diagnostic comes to 47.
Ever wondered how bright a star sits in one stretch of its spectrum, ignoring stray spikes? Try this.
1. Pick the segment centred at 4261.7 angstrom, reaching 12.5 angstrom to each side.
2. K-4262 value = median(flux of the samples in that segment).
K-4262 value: 220.7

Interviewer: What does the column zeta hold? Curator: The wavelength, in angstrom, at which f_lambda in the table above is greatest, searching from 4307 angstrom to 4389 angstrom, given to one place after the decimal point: 4340.5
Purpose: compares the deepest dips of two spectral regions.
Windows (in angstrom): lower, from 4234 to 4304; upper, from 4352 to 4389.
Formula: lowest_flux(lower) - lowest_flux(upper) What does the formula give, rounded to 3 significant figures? 10.4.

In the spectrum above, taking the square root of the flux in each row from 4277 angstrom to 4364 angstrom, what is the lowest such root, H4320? 12.7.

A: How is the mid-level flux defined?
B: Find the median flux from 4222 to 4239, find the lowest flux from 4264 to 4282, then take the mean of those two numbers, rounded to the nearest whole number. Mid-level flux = 217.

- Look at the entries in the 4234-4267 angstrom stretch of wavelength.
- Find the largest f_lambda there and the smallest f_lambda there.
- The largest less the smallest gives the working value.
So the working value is 17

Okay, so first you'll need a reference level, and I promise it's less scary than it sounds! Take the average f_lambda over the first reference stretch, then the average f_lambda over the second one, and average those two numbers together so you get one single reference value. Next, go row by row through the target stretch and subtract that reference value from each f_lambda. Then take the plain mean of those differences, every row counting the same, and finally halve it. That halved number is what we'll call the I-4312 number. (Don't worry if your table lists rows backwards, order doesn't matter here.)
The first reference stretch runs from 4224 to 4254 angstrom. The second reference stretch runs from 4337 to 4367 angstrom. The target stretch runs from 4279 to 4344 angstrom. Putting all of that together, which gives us -1.1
